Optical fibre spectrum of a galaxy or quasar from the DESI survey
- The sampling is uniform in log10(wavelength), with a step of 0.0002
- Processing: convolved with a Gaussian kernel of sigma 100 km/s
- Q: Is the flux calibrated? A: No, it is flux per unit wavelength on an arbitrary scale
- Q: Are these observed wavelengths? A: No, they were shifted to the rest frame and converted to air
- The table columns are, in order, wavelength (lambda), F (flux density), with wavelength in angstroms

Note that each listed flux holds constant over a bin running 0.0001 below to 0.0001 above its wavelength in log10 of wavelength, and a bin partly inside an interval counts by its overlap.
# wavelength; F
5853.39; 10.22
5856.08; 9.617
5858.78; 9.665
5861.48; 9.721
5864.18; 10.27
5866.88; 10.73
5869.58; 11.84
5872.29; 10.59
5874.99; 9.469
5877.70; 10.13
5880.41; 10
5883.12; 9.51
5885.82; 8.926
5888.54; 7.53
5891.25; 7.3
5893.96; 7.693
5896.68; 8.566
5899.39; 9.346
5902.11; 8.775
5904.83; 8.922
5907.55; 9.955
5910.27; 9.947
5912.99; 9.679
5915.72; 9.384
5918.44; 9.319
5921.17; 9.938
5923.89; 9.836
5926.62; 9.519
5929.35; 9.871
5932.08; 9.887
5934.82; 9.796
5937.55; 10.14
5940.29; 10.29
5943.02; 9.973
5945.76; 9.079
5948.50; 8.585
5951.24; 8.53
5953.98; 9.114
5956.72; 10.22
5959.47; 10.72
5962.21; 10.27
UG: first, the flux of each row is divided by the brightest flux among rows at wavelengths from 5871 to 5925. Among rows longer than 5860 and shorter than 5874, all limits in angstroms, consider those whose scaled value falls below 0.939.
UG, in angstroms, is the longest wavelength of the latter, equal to 5861.48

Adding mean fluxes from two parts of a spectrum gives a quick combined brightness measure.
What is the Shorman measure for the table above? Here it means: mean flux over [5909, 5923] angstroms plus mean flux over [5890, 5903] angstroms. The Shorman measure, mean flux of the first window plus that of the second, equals 18.0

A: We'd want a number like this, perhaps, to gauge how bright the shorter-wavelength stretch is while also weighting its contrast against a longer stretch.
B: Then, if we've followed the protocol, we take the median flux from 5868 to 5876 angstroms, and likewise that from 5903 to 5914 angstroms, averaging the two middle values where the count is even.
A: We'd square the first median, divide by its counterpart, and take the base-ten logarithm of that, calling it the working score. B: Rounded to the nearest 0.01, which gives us 1.06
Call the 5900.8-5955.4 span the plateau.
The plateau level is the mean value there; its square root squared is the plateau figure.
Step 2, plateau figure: 9.5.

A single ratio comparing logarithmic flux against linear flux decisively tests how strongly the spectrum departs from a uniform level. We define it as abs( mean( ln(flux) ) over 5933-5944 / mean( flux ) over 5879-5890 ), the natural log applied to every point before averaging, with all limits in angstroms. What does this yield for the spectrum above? 0.257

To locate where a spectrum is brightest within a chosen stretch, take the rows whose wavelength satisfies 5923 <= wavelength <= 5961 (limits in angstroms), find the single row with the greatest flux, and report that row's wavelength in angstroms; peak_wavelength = 5959.47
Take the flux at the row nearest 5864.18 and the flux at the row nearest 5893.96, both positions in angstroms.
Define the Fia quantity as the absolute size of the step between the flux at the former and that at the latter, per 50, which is 0.052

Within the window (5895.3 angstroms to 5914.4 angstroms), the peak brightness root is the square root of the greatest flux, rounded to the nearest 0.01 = 3.16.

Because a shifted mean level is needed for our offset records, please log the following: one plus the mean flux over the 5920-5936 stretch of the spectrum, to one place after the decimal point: 10.8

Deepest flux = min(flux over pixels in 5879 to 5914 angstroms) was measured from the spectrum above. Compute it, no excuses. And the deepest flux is 7.3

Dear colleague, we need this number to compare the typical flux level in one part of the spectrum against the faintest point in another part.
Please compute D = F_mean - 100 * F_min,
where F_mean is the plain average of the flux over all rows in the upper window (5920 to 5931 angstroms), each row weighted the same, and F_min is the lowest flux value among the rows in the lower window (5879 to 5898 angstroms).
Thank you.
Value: -720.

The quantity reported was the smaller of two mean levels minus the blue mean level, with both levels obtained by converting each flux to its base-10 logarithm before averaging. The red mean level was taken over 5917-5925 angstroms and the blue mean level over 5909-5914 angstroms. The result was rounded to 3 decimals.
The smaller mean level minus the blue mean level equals -0.005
